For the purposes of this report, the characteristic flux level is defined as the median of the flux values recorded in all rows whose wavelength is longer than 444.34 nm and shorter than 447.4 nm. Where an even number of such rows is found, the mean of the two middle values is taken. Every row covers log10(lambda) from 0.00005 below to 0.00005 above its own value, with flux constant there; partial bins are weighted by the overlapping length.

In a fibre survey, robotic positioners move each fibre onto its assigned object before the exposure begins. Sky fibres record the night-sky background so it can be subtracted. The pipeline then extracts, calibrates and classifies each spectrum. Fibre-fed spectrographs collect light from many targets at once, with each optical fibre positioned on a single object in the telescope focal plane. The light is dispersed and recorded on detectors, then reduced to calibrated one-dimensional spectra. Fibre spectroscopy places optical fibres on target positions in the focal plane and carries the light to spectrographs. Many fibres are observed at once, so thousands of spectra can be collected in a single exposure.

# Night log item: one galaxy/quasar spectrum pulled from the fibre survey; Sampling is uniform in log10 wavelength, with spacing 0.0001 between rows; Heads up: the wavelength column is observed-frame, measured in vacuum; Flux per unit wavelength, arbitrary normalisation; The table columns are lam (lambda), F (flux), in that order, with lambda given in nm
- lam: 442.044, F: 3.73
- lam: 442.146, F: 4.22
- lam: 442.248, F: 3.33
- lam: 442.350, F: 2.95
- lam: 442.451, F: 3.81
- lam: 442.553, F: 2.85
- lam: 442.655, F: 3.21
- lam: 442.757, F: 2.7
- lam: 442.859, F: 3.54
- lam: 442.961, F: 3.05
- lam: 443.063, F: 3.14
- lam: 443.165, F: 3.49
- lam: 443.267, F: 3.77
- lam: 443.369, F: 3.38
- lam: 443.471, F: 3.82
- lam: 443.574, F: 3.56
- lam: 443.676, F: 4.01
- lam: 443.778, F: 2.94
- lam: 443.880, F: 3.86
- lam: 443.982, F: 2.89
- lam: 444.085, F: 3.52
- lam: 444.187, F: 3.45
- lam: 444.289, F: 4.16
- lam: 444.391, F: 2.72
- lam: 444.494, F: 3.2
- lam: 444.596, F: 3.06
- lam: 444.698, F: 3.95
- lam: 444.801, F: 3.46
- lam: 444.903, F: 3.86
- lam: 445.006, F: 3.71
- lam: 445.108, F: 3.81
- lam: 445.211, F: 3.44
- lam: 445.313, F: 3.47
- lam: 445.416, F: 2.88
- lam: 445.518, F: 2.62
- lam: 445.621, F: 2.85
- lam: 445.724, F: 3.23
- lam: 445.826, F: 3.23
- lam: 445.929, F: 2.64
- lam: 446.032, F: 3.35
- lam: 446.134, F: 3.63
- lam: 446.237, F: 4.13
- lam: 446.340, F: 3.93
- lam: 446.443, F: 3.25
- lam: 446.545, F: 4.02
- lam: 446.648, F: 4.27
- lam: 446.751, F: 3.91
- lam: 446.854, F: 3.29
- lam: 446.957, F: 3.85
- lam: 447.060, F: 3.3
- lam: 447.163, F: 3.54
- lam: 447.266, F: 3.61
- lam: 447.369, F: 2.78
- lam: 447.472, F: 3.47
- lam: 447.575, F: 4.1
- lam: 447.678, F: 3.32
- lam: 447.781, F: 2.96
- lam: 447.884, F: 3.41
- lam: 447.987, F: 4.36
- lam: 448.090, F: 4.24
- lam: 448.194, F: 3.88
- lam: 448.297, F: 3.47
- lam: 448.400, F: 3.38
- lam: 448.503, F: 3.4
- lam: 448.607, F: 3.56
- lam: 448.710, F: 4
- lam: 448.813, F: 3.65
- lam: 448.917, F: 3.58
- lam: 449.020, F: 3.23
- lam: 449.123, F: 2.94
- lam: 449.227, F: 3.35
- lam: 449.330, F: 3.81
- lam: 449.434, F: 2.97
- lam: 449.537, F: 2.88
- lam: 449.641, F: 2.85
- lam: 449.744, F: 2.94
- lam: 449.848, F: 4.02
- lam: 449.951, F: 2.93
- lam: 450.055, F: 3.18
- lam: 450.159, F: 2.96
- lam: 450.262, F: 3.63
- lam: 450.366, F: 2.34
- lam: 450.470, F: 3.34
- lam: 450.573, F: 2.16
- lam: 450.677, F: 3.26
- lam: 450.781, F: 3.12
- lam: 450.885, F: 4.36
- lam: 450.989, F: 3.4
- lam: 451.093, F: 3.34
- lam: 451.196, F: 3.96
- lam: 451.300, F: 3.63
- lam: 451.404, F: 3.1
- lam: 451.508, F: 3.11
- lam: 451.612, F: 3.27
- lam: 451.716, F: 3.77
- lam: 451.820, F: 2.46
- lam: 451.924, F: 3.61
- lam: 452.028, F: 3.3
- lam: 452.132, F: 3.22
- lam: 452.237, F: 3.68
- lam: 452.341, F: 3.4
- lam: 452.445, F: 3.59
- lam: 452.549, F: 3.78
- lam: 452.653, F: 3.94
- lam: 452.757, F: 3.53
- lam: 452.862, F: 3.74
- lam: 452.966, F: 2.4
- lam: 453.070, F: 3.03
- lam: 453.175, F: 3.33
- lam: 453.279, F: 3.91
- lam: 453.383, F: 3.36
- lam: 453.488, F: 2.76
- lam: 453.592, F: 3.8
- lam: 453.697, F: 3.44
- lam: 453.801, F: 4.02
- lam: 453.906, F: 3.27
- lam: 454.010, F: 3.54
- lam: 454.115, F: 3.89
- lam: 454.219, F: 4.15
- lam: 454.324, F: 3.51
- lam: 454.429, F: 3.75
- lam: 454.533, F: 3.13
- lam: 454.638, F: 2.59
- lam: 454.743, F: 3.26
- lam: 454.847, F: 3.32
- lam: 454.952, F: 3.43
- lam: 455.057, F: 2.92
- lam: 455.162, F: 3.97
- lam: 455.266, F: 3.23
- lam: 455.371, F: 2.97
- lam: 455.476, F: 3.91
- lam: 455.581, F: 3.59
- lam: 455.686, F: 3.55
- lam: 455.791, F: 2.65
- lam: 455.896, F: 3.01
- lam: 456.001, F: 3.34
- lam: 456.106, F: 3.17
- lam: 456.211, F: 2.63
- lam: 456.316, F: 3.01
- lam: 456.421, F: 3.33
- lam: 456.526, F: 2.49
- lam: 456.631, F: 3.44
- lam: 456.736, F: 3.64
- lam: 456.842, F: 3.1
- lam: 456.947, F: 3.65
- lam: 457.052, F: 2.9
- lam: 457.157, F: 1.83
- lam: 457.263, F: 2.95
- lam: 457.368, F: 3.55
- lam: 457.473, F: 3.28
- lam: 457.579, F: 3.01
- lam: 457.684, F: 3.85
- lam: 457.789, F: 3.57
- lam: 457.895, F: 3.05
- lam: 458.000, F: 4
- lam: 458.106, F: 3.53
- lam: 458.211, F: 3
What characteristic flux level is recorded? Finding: 3.45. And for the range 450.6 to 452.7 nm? 3.40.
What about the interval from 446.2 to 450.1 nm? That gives 3.47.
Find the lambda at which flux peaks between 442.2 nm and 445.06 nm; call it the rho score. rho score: 444.289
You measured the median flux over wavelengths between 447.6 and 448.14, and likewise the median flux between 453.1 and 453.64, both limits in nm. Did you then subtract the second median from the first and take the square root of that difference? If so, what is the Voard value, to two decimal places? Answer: 0.22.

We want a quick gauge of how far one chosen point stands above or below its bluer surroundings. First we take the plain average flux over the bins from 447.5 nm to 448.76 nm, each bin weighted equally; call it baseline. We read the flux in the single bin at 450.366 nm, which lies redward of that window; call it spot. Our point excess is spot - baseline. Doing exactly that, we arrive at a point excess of -1.3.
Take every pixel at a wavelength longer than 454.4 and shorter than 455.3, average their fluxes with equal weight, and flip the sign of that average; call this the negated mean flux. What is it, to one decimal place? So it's -3.3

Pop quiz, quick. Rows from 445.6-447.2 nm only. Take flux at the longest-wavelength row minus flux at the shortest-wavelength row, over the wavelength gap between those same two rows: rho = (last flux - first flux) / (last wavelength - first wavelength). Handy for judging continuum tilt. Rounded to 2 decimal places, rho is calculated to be 0.45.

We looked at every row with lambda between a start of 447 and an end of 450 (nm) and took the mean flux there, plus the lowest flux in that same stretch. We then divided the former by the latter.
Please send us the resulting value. 1.24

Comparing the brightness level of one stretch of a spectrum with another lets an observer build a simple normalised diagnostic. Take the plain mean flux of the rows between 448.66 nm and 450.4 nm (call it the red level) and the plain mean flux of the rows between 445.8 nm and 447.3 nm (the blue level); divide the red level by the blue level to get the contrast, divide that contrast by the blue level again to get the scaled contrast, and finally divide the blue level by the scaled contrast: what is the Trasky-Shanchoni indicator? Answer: 14.3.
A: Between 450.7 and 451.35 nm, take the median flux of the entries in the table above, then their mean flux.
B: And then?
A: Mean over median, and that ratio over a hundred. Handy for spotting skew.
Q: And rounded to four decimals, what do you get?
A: 0.0103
